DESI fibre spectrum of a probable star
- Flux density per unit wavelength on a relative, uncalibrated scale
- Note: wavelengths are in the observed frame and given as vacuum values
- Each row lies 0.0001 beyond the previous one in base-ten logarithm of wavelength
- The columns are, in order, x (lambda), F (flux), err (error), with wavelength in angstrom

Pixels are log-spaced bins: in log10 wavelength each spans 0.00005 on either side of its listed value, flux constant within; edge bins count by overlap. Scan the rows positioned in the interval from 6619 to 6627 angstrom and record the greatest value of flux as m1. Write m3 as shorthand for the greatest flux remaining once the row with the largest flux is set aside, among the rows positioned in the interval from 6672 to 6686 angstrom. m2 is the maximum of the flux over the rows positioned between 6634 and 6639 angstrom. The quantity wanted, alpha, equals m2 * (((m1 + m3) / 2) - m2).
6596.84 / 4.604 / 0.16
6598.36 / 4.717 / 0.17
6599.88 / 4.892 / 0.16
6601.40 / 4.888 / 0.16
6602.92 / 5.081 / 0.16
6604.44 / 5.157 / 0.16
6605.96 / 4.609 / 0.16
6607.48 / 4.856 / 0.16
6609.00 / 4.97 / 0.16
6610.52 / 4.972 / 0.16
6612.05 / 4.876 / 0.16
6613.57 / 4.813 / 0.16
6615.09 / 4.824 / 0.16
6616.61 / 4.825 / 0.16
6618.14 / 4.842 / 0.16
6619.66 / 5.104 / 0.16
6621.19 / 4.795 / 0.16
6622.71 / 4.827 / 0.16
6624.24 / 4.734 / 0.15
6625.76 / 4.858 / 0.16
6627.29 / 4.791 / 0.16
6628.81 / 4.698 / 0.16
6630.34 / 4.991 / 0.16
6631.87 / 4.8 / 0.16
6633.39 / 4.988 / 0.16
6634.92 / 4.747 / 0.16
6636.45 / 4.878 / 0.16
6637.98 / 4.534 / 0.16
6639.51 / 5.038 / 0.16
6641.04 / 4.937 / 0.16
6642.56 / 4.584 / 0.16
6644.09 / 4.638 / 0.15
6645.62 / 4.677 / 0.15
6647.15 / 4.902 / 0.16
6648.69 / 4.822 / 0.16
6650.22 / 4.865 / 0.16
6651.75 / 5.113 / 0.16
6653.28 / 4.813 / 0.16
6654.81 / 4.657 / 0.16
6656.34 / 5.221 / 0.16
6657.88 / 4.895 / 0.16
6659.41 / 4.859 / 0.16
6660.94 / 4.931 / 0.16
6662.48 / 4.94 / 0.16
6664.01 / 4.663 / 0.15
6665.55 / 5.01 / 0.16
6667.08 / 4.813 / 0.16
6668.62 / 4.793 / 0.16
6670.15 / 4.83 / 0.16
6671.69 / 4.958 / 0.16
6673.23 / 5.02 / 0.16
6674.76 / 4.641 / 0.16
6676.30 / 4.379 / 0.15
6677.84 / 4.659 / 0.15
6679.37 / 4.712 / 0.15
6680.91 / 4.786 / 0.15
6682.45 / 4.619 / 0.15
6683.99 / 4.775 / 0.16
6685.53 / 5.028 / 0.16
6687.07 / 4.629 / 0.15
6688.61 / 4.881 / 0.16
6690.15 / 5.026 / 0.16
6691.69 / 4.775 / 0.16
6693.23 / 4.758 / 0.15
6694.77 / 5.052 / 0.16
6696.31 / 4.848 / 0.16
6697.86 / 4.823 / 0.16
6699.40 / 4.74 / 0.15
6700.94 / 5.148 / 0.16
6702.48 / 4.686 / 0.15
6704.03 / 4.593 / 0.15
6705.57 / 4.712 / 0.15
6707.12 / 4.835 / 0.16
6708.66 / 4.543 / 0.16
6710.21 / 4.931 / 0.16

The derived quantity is 0.9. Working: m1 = 5.104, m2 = 4.878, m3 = 5.02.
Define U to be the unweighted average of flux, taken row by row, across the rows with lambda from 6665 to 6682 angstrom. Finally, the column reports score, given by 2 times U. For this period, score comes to 9.56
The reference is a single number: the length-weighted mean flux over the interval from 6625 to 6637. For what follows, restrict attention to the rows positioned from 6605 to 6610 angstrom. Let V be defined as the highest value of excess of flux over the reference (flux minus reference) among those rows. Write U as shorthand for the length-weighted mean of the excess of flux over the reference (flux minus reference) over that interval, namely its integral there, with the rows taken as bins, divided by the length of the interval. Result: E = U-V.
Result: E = -0.14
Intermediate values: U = -0.010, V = 0.13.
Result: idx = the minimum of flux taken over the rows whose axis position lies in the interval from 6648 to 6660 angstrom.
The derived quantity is 4.657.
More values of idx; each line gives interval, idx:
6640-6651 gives 4.584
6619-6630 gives 4.698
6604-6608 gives 4.609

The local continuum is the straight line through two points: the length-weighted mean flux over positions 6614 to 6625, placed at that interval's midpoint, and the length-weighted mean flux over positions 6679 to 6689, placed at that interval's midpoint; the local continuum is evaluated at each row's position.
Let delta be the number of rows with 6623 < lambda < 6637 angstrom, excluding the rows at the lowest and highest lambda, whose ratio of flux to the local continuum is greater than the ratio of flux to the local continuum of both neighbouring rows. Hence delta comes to 3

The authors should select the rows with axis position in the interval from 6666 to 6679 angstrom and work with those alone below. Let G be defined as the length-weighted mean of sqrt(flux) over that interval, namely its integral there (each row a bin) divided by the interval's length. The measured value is 2.18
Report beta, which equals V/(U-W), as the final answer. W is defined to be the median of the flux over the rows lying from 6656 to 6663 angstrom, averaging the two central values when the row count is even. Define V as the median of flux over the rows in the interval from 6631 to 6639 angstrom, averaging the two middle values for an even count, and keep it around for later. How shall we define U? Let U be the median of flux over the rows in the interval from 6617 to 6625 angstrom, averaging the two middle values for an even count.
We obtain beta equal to -46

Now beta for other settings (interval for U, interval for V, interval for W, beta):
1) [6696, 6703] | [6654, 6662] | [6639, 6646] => 34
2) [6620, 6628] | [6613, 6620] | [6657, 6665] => -48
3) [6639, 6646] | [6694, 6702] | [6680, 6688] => -49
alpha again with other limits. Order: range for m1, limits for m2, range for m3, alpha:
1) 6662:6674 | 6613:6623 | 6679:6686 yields -1.0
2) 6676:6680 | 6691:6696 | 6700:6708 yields -1.4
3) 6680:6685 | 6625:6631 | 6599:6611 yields -0.3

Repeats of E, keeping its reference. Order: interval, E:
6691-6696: -0.19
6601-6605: -0.11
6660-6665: -0.09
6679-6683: -0.08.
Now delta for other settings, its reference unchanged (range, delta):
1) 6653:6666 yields 2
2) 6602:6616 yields 2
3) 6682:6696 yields 2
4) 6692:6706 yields 2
